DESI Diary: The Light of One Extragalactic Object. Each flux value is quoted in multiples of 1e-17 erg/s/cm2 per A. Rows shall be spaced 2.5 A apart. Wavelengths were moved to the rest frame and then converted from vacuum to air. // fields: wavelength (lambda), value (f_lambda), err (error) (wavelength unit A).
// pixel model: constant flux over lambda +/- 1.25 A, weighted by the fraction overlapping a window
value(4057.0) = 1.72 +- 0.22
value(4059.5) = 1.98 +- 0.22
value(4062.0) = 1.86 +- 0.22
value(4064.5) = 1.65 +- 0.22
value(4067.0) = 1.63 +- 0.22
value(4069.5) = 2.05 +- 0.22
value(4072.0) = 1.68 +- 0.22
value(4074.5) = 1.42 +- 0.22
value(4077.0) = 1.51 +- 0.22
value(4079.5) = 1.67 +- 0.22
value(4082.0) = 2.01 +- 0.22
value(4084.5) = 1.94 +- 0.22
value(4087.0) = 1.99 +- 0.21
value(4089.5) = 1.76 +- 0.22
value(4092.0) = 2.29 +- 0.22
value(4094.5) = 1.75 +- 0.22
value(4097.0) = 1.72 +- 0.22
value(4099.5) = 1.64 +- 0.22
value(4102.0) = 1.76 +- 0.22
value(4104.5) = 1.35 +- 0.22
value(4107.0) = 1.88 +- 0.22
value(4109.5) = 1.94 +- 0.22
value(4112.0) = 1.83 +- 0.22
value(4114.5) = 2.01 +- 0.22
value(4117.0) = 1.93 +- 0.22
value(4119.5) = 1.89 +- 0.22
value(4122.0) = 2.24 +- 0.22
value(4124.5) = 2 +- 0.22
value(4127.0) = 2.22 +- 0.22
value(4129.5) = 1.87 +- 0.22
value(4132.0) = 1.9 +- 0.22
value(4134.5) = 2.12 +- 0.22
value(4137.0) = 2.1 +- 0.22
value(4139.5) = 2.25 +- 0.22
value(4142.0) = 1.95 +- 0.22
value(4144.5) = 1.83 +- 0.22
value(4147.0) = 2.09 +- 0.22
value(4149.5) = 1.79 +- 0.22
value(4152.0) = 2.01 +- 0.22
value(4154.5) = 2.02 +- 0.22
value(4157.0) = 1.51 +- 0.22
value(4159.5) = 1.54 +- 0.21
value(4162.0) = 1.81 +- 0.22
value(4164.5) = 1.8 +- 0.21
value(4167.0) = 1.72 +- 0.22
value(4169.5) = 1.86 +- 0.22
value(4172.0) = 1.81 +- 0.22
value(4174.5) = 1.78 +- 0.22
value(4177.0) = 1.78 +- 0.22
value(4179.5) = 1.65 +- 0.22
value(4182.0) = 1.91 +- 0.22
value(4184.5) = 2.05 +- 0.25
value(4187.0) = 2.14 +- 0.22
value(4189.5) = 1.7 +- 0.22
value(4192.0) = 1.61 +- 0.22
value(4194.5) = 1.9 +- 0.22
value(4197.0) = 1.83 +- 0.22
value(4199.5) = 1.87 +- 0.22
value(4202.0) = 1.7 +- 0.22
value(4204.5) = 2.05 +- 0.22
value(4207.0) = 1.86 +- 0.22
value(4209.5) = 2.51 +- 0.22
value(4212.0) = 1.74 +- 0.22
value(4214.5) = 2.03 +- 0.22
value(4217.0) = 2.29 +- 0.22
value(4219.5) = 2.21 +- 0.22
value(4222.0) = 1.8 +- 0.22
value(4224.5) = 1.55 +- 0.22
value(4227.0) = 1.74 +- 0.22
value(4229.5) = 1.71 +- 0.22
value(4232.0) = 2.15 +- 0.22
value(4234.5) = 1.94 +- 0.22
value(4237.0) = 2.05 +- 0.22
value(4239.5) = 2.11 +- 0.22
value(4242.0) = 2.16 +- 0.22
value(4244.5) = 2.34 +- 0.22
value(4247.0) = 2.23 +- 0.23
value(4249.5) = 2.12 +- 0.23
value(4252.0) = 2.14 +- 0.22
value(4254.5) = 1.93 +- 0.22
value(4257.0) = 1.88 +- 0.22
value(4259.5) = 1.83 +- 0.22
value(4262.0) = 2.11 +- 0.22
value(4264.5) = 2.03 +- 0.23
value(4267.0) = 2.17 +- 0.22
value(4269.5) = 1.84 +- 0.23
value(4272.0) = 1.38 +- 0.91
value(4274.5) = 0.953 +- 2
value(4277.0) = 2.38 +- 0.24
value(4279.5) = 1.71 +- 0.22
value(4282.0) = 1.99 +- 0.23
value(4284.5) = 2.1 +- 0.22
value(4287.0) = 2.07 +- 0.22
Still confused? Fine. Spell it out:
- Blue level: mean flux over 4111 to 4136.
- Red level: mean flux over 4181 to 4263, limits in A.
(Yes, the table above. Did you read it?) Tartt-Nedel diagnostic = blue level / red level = 1.01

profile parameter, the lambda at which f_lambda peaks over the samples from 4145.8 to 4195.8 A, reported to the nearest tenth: 4187.0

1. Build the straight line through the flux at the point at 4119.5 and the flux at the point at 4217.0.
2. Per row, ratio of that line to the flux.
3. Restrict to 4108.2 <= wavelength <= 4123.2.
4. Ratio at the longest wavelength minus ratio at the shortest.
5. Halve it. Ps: -0.05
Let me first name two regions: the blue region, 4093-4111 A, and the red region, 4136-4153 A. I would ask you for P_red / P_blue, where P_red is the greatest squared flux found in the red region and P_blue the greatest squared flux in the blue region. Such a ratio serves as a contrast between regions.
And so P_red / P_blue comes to 1.3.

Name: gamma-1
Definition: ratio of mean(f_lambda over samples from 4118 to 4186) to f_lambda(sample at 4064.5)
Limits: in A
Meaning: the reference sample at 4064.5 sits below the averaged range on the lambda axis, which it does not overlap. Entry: 1.16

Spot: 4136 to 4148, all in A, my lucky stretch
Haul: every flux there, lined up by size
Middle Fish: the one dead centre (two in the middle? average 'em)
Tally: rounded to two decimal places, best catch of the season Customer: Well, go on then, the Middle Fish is 2.09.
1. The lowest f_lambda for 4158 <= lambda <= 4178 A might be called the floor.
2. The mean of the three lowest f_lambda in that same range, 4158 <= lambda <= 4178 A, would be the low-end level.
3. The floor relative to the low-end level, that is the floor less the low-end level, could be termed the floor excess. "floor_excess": -0.140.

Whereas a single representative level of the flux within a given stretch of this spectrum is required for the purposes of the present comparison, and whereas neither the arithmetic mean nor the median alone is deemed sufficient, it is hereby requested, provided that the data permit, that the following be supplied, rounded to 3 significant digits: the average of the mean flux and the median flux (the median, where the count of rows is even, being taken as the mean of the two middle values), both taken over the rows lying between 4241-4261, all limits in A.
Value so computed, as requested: 2.10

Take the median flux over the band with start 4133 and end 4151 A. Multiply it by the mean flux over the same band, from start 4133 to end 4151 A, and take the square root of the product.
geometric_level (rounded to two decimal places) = 2.05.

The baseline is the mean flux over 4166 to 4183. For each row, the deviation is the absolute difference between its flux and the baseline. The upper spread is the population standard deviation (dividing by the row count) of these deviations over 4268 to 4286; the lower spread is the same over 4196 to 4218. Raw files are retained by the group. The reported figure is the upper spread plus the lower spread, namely 0.49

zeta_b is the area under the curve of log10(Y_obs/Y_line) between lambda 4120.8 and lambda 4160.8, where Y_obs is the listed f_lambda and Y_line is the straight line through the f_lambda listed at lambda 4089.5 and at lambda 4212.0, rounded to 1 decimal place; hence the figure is 1.9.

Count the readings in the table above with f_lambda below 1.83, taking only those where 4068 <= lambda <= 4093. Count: 5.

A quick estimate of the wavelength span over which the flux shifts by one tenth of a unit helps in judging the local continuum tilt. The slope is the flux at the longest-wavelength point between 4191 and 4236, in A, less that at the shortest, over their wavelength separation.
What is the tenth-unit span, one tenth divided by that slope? 13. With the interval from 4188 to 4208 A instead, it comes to 11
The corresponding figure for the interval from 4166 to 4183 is 8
